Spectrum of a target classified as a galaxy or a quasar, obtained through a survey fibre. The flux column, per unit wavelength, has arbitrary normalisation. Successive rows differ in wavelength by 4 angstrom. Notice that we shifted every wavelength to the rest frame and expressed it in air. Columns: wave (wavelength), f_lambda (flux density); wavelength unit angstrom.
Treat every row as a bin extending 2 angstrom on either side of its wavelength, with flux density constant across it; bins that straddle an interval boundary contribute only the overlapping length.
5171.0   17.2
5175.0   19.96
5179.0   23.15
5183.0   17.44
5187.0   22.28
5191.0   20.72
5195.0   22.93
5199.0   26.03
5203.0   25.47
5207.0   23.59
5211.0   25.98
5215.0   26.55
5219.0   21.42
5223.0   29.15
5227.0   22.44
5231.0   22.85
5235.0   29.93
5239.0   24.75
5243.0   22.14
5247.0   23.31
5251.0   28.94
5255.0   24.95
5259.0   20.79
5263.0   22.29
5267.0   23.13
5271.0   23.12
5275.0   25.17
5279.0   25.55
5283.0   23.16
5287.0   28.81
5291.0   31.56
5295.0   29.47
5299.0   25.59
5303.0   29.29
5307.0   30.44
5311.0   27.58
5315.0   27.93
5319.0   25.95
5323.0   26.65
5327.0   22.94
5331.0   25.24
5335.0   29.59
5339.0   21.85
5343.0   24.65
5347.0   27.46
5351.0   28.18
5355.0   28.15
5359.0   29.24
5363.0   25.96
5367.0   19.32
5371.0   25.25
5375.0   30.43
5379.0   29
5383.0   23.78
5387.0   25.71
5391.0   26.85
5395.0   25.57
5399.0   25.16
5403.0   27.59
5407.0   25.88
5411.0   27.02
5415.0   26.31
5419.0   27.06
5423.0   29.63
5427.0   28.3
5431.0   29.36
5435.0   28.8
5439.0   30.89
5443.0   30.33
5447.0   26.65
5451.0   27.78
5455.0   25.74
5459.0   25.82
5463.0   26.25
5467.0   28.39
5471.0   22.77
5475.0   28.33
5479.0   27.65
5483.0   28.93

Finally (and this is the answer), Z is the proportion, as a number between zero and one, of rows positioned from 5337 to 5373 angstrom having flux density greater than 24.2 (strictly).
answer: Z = 0.78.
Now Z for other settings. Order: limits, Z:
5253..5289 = 0.44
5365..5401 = 0.78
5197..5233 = 0.56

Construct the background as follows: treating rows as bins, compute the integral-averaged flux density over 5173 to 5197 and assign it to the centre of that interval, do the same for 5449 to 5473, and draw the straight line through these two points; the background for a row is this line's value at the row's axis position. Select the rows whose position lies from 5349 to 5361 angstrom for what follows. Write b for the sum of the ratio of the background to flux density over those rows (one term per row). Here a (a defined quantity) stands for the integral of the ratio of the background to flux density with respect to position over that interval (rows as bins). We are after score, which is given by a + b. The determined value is 12.7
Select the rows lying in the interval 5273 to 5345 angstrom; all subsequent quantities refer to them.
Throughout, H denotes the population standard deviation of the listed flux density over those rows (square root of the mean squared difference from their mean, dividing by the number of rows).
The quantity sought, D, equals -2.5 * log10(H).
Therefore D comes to -1.07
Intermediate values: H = 2.68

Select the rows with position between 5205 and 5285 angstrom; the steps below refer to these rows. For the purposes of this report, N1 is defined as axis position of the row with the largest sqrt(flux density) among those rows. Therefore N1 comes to 5235.0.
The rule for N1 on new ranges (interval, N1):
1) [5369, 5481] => 5439.0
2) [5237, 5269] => 5251.0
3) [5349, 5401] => 5375.0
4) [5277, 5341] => 5291.0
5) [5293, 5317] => 5307.0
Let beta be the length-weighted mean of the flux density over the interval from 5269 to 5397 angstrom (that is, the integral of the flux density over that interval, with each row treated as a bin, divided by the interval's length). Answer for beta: 26.5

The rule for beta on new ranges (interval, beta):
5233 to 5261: 25.0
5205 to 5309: 25.6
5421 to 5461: 28.3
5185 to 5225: 24.4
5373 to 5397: 26.9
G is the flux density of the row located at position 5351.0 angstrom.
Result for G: 28.18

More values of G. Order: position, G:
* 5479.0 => 27.65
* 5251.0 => 28.94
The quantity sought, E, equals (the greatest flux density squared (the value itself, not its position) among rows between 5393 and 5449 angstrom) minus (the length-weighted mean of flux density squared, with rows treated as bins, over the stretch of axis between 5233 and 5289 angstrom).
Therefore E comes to 336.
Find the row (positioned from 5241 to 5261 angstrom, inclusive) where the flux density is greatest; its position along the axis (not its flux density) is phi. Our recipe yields 5251.0 angstrom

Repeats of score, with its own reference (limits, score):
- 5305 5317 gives 12.3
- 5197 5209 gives 12.9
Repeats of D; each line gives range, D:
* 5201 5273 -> -1.05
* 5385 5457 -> -0.57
